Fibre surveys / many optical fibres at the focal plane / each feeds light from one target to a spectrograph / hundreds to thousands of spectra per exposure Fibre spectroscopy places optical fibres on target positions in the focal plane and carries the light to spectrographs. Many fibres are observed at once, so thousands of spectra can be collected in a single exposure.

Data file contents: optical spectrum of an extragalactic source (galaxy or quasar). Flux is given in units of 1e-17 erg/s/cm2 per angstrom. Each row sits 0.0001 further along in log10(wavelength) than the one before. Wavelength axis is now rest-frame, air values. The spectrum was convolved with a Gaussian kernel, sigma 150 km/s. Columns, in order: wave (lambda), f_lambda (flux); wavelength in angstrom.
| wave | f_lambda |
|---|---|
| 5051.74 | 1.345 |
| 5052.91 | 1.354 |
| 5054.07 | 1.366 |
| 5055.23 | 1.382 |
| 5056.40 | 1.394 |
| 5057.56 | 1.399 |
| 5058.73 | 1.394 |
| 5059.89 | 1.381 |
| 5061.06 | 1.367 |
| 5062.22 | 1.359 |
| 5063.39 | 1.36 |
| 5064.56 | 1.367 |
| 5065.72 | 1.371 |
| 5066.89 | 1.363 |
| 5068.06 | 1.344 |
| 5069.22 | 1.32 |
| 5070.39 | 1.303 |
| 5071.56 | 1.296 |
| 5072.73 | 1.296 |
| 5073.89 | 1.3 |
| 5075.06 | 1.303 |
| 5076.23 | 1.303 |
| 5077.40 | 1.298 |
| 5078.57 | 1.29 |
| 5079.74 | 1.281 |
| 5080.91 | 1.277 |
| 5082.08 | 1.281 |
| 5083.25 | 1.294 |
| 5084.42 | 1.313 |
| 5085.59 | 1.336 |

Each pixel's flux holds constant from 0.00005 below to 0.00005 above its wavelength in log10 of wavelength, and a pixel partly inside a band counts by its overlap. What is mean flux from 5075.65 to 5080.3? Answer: 1.29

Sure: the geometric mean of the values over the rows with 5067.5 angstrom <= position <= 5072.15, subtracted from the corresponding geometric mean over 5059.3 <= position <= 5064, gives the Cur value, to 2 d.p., 0.05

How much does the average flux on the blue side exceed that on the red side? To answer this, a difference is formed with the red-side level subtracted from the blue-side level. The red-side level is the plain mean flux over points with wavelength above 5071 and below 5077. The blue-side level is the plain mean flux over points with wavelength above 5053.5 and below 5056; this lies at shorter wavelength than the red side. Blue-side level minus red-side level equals 0.074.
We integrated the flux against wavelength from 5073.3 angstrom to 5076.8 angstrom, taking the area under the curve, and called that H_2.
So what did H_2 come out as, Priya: 4.56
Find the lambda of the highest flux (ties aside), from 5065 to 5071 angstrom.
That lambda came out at 5065.72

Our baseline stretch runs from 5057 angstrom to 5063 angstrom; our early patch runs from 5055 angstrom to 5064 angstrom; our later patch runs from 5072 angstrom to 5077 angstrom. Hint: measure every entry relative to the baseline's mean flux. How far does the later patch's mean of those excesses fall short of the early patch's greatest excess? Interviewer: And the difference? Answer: 0.10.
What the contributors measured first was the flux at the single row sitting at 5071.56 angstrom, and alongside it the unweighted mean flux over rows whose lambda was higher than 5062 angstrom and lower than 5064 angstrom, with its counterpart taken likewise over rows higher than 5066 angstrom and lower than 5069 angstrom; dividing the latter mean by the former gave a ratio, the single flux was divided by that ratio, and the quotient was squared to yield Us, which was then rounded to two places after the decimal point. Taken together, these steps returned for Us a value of 1.69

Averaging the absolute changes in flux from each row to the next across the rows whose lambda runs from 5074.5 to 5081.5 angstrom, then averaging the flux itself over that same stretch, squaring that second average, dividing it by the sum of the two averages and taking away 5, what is -3.71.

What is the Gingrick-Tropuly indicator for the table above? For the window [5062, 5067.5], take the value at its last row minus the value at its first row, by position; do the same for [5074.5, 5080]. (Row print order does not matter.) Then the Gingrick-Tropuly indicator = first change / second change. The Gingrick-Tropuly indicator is -0.2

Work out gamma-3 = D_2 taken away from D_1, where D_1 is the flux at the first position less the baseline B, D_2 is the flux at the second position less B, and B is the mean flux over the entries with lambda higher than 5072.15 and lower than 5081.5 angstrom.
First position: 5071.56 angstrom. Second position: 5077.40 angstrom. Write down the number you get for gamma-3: -0.002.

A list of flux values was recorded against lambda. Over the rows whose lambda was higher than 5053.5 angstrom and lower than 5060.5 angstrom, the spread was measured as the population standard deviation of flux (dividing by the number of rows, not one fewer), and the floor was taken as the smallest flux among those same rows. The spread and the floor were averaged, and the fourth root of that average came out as 0.911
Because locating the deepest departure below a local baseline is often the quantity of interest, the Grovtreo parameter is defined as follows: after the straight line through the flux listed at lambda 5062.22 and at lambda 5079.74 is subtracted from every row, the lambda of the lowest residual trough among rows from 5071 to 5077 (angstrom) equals 5071.56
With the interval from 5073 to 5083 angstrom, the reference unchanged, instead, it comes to 5073.89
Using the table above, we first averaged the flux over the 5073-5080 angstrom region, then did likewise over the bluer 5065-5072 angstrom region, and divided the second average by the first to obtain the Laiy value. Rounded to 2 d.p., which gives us 1.03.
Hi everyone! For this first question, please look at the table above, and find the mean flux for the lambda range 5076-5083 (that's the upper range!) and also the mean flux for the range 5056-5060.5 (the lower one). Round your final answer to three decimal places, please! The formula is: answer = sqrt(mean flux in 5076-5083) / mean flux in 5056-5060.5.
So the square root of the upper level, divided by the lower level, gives 0.815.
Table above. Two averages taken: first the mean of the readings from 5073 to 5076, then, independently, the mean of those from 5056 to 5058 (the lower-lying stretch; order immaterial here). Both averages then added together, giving 2.70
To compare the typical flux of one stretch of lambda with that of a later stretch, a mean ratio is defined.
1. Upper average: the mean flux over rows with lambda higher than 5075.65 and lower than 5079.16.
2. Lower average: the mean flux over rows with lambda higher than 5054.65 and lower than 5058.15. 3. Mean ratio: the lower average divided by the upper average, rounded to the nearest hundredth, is 1.07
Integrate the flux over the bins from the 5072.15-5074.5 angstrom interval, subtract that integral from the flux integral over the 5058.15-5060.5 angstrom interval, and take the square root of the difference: 0.45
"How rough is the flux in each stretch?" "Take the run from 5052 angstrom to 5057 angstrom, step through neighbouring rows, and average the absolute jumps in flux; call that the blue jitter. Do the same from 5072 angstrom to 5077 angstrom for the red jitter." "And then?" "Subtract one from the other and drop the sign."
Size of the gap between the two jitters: 0.0110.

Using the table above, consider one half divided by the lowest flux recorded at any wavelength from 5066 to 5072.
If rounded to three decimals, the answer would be 0.386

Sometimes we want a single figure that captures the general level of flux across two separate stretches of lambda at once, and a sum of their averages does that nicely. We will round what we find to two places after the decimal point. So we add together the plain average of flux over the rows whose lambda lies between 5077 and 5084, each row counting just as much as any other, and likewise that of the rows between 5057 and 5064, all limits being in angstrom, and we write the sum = 2.66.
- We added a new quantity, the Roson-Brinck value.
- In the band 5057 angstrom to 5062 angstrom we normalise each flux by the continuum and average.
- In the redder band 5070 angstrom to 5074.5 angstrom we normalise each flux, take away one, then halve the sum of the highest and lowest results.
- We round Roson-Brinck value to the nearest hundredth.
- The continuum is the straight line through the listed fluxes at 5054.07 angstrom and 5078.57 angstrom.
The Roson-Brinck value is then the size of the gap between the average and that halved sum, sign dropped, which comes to 1.03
